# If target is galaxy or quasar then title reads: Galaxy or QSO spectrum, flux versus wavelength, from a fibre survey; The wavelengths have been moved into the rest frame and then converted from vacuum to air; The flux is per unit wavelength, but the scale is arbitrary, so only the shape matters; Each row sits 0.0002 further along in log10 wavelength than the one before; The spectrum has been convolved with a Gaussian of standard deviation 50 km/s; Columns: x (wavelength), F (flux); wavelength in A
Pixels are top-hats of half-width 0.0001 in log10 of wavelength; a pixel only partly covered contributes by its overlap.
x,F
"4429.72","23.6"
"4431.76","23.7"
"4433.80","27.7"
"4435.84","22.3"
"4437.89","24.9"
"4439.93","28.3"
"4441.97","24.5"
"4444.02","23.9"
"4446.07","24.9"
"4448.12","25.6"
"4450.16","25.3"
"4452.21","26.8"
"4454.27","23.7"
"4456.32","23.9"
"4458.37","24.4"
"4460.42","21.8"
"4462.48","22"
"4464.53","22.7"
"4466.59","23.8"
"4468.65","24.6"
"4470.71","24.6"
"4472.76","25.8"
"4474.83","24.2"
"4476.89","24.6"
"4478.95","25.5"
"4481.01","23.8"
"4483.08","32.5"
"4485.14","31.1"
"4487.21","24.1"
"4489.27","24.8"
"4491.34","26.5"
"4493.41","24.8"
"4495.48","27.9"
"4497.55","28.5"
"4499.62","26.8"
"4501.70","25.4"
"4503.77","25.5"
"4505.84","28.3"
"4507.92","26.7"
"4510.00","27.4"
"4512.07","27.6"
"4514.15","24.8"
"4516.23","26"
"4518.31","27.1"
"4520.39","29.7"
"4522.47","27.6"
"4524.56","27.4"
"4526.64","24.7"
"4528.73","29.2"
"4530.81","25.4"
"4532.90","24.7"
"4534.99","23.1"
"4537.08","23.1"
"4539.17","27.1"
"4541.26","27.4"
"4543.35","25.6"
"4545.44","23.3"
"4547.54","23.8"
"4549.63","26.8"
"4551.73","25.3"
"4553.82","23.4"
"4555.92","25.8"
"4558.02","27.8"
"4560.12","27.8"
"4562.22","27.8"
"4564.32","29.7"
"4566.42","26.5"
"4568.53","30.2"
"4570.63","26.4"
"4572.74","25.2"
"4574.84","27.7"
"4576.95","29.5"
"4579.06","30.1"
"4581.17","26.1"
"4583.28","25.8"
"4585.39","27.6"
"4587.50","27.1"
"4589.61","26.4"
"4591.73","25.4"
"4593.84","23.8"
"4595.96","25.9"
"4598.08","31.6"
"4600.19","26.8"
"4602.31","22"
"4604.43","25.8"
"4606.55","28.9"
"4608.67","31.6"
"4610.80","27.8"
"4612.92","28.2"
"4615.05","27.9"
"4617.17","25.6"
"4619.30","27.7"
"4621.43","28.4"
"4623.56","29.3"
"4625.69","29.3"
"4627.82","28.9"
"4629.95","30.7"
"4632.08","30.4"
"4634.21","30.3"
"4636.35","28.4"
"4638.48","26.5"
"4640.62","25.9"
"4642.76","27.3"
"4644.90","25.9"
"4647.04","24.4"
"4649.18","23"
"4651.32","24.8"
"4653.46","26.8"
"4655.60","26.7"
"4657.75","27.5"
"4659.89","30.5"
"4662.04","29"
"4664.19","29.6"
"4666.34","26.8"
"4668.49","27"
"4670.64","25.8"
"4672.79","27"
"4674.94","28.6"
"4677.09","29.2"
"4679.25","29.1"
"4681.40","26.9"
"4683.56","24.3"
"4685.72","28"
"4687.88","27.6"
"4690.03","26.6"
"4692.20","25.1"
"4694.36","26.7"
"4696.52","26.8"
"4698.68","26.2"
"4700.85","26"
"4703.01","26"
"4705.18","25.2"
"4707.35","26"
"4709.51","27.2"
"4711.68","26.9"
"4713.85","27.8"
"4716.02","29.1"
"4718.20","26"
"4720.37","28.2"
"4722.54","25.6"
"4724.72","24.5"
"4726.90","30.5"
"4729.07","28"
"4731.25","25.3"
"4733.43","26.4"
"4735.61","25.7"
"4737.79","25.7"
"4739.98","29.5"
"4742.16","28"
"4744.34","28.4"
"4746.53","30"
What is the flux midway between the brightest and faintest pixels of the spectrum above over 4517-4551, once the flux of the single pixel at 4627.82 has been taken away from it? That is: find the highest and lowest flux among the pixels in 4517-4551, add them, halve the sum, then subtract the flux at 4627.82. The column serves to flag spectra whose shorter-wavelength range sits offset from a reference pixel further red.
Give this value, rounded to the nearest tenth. -2.5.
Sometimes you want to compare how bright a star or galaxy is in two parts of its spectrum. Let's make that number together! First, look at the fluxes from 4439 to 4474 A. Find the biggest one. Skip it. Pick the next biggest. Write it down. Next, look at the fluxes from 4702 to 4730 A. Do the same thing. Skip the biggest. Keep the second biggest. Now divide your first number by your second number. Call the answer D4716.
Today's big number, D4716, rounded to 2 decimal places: 0.92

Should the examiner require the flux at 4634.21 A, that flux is 30.3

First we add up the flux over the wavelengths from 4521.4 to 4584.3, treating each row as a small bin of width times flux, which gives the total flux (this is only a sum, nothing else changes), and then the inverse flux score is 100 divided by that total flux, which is 0.060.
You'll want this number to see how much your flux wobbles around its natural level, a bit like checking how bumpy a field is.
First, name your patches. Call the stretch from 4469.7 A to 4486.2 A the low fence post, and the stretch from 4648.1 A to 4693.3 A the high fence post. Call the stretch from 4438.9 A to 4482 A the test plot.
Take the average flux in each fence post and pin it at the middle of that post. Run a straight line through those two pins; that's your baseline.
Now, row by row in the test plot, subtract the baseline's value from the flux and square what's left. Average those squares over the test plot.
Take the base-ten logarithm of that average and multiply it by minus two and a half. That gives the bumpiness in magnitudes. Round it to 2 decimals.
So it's -1.93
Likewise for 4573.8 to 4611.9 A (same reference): -1.94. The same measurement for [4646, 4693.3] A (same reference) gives -1.35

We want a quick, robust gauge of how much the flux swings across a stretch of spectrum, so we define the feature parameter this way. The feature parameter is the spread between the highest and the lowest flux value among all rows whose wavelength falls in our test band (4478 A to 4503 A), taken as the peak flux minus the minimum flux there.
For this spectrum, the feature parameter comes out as 8.7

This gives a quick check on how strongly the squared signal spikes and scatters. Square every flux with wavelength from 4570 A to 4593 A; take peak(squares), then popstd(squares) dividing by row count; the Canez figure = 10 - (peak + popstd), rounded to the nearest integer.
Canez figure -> -980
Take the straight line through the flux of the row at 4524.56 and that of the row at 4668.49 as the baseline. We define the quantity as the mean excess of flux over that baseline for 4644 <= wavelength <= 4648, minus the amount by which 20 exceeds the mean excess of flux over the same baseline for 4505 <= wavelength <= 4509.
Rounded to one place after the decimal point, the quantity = -21.9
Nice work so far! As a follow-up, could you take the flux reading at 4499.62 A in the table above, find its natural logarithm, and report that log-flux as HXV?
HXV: 3.29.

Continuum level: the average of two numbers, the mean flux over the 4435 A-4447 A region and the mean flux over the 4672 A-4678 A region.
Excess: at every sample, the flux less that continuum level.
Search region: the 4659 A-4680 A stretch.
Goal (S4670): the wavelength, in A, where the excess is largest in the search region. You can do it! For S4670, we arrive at 4659.89 A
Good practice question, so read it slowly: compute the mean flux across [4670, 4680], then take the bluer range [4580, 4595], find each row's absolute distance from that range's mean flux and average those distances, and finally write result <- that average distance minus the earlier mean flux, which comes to -27.1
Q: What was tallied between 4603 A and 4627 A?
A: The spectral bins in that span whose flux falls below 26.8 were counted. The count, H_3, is 2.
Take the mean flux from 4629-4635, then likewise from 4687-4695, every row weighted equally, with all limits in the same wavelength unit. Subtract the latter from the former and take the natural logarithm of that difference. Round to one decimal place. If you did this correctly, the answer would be 1.4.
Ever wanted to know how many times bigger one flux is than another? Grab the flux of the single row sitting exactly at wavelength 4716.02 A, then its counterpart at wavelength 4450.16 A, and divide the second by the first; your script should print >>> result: 0.87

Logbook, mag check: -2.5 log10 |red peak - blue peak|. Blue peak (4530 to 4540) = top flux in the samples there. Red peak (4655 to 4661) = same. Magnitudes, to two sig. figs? -1.3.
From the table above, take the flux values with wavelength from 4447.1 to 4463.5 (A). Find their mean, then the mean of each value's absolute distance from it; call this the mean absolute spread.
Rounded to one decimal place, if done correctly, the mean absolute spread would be 1.3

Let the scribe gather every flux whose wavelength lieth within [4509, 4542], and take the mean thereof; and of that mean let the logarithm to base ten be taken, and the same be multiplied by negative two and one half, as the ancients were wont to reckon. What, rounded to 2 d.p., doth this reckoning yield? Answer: -3.55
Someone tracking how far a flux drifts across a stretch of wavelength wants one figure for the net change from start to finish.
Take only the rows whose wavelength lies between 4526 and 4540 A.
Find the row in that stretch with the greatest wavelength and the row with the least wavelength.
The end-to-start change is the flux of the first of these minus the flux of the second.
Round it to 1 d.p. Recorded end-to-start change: 2.4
